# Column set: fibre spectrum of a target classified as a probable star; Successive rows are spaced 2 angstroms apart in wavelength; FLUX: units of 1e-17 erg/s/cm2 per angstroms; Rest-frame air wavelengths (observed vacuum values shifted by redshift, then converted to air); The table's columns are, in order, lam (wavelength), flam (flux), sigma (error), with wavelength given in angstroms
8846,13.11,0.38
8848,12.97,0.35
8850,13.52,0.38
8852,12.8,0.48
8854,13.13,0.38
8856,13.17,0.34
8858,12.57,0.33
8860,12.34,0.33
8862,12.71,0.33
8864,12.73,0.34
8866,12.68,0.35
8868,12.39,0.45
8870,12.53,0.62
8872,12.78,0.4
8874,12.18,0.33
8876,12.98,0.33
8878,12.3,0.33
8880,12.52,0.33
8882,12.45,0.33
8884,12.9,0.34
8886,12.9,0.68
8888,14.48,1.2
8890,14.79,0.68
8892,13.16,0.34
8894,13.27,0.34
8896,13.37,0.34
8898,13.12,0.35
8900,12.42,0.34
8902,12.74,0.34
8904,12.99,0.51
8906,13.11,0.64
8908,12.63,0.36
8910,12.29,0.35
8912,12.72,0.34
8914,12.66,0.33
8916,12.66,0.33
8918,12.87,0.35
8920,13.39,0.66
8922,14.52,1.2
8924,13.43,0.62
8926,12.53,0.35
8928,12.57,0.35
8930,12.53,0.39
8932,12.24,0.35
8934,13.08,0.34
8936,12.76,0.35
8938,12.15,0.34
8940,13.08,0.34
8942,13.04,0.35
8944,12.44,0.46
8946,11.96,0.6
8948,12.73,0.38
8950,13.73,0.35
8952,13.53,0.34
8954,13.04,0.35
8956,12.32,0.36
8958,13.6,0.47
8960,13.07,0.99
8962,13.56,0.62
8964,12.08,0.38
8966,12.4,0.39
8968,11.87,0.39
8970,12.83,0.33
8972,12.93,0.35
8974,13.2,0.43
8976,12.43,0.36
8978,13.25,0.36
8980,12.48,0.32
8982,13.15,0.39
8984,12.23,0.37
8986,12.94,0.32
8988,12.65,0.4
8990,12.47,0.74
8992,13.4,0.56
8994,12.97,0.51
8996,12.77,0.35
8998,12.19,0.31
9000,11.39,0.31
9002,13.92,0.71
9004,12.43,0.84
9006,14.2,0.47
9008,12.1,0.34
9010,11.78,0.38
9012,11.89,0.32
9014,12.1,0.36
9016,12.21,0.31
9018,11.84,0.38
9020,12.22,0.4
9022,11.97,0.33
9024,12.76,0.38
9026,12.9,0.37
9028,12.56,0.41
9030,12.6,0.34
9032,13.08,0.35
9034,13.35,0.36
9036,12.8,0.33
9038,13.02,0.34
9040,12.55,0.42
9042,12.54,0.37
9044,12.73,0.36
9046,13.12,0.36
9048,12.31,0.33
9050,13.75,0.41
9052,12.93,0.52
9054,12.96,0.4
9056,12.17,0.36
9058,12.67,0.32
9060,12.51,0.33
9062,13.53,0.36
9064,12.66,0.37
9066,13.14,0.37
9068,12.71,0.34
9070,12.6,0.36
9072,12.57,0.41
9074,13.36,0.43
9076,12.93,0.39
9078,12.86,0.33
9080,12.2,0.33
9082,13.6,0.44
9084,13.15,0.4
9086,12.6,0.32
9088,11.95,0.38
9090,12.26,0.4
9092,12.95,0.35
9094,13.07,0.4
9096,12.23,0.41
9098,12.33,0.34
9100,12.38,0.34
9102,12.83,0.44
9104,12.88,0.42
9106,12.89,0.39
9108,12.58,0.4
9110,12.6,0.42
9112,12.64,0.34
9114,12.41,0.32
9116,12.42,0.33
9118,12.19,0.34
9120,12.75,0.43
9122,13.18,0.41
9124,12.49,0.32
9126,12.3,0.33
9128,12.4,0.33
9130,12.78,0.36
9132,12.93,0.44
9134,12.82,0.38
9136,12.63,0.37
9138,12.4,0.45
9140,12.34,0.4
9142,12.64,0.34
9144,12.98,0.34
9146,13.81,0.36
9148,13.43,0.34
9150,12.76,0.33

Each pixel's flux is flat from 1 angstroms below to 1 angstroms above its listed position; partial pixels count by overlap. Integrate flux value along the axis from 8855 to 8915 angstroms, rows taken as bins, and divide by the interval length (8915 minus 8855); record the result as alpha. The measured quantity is 12.9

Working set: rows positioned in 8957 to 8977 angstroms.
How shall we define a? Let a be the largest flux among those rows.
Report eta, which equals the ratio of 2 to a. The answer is 0.147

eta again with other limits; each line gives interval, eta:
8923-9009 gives 0.141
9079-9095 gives 0.147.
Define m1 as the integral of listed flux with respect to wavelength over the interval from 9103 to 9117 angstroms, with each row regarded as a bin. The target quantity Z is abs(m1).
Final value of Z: 177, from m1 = 177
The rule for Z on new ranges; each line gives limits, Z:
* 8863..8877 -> 177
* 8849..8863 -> 180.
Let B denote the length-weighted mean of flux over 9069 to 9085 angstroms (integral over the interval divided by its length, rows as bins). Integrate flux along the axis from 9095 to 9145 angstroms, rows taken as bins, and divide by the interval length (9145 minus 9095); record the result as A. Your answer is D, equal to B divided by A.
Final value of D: 1.02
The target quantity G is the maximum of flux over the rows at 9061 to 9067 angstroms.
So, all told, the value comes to 13.53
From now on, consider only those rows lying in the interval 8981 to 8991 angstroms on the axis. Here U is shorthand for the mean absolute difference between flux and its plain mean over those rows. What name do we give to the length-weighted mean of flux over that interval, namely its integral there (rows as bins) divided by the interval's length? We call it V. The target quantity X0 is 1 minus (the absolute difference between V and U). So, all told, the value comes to -11.4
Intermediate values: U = 0.29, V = 12.69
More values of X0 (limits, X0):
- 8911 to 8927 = -11.6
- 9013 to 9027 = -11.0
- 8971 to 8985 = -11.4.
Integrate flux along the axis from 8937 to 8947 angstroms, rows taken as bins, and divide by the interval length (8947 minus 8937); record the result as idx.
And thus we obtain 12.5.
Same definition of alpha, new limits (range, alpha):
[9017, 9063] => 12.7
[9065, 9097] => 12.8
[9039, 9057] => 12.8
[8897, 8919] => 12.7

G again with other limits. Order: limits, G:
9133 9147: 13.81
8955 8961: 13.6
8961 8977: 13.56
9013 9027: 12.9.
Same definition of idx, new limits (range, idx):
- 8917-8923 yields 13.6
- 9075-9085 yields 12.9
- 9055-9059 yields 12.4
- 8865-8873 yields 12.6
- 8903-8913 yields 12.7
